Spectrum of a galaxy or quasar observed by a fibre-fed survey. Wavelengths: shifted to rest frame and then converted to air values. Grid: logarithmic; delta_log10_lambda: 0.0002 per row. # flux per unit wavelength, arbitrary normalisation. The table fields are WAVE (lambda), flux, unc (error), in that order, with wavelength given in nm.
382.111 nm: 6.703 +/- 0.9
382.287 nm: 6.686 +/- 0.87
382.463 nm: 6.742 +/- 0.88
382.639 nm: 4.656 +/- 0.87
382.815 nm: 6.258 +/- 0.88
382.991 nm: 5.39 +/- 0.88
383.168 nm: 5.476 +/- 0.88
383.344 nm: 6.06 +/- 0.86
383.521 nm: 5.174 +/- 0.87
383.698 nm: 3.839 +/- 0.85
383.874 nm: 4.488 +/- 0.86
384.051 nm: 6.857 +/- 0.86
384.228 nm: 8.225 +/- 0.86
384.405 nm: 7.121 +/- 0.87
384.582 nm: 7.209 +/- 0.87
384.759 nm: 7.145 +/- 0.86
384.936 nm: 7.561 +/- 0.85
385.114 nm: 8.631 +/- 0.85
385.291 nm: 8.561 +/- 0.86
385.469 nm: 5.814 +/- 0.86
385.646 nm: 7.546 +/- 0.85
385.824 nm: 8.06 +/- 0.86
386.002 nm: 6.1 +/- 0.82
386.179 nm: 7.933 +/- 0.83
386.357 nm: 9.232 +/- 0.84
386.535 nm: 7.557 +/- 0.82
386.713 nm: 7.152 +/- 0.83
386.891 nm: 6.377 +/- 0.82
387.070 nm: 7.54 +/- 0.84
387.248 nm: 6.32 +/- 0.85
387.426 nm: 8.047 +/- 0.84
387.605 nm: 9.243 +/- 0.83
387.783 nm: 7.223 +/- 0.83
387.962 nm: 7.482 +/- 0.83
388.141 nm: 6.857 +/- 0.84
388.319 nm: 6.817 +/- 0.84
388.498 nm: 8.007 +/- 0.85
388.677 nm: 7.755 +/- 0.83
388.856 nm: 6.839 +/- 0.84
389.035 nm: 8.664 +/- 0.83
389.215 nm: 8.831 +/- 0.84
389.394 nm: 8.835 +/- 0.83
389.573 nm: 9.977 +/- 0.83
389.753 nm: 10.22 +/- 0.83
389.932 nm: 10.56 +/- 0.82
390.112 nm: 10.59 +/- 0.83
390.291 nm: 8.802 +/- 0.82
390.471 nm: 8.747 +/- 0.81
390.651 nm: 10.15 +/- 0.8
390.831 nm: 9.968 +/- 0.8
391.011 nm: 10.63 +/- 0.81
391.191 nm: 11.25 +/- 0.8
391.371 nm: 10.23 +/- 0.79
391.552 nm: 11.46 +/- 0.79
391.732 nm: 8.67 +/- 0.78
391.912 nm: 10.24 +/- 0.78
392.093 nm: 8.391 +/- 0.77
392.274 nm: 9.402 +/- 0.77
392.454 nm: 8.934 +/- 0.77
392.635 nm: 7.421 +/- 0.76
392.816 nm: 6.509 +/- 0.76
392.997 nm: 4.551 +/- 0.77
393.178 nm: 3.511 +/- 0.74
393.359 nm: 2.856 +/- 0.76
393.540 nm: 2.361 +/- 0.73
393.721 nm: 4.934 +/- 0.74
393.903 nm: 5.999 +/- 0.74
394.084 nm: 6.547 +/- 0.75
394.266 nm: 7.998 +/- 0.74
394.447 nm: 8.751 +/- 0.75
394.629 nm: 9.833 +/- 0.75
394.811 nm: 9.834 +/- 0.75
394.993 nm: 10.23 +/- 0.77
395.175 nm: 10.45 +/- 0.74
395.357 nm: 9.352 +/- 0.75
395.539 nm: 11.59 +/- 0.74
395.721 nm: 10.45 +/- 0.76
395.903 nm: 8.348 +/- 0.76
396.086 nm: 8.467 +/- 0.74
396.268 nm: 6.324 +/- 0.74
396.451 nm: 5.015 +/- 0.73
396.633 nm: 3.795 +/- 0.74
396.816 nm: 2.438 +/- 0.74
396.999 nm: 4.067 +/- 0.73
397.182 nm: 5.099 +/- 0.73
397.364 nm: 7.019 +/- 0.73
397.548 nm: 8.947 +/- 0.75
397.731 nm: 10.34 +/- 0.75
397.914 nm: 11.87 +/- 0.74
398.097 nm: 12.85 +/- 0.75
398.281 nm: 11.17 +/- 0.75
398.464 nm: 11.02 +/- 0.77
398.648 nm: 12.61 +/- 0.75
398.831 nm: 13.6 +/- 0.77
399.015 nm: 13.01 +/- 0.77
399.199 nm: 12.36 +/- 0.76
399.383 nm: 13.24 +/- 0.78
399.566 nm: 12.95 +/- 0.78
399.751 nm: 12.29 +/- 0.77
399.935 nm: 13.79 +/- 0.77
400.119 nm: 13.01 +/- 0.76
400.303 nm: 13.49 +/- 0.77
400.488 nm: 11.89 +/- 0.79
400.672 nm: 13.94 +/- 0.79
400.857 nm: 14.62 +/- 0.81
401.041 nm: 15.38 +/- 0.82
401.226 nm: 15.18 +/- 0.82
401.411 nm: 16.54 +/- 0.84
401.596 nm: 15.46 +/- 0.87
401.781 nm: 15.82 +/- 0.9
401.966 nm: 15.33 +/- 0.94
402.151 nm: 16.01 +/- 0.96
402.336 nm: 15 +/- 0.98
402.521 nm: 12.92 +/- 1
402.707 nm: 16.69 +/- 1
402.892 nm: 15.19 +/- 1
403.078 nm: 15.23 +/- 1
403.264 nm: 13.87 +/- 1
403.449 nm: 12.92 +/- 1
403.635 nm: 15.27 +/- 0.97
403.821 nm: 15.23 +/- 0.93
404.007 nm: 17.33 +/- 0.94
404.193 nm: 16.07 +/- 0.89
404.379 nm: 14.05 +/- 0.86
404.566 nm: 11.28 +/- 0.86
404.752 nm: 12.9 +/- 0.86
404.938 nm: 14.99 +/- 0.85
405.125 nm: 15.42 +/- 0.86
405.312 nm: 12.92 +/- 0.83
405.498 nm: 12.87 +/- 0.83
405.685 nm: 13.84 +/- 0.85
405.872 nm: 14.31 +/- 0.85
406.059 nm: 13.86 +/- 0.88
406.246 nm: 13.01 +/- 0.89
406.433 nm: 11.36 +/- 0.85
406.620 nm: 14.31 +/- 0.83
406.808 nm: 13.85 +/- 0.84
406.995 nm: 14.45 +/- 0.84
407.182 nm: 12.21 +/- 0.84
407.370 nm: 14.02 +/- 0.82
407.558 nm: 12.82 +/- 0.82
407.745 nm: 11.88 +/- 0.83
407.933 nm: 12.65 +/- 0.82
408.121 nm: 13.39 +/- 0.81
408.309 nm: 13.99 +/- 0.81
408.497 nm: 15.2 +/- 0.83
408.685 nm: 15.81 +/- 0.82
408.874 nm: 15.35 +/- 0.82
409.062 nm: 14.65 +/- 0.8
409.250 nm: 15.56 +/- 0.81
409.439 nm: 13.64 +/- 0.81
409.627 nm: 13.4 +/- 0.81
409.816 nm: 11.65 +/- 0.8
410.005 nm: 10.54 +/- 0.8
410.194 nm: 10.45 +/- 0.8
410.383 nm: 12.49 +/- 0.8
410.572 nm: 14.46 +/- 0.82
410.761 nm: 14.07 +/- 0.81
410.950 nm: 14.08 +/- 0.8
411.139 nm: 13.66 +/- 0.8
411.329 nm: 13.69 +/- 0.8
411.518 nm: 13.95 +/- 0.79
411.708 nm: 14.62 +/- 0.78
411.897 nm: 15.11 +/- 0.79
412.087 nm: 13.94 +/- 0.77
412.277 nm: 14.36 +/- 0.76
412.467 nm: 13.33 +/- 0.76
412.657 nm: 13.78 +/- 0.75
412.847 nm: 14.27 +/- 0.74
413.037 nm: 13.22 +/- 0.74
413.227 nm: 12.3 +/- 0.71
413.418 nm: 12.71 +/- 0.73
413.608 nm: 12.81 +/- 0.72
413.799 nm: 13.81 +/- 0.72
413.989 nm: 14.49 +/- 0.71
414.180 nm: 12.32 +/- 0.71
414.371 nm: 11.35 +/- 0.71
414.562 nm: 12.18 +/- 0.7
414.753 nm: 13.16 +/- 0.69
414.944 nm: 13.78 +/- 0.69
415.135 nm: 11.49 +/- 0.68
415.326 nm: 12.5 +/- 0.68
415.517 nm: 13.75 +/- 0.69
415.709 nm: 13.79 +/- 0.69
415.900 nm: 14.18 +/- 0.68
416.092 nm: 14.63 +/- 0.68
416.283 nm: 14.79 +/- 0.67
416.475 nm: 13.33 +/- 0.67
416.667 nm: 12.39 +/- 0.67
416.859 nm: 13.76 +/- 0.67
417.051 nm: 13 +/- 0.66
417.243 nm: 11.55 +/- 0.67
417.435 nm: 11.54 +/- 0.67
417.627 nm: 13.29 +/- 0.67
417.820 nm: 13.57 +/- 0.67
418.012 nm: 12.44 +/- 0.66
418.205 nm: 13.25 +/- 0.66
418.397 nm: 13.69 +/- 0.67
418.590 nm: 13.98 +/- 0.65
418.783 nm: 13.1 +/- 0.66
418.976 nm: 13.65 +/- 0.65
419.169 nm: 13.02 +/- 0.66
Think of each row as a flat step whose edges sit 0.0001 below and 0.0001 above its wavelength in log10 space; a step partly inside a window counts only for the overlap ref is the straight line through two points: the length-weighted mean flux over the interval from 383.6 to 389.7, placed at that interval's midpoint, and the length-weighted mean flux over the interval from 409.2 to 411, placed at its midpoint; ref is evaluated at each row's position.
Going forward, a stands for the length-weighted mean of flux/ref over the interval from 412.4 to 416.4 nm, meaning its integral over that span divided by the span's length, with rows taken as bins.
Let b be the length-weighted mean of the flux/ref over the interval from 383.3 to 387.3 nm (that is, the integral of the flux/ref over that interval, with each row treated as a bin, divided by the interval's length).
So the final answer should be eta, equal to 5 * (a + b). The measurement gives 9.6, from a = 0.95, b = 0.97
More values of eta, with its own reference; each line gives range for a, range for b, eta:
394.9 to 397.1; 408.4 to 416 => 9.0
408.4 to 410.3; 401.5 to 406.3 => 11.7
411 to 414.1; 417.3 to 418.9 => 9.5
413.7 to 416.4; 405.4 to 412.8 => 10.1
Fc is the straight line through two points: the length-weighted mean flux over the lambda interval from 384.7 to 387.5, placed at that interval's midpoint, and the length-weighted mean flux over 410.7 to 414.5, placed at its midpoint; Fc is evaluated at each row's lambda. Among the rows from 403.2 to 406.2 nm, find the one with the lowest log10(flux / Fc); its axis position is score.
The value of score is 404.566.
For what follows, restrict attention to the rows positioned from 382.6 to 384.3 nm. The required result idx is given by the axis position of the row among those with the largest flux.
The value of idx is 384.228 nm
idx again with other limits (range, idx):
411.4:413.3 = 411.897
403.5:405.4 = 404.007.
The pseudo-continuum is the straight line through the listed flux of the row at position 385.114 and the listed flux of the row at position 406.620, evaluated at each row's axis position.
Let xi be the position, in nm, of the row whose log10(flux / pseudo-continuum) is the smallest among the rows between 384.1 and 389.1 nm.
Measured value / 385.469 nm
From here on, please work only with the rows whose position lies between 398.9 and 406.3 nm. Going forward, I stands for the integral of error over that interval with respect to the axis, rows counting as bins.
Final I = 6.4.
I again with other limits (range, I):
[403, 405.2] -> 2.0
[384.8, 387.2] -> 2.0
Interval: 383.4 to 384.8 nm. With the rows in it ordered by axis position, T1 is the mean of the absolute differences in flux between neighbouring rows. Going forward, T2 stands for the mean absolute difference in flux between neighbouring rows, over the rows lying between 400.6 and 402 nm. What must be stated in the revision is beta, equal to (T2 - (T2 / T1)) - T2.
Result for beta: -0.71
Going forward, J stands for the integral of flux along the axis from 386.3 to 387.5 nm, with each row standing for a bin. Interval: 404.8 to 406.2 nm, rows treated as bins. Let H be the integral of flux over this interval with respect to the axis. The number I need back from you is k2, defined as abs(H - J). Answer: 11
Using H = 20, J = 9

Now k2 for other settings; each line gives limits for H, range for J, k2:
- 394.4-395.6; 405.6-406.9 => 6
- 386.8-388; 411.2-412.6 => 11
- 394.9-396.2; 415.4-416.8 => 7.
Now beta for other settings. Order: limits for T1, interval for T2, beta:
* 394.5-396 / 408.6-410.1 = -0.99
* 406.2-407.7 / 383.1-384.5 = -0.76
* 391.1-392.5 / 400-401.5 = -0.72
